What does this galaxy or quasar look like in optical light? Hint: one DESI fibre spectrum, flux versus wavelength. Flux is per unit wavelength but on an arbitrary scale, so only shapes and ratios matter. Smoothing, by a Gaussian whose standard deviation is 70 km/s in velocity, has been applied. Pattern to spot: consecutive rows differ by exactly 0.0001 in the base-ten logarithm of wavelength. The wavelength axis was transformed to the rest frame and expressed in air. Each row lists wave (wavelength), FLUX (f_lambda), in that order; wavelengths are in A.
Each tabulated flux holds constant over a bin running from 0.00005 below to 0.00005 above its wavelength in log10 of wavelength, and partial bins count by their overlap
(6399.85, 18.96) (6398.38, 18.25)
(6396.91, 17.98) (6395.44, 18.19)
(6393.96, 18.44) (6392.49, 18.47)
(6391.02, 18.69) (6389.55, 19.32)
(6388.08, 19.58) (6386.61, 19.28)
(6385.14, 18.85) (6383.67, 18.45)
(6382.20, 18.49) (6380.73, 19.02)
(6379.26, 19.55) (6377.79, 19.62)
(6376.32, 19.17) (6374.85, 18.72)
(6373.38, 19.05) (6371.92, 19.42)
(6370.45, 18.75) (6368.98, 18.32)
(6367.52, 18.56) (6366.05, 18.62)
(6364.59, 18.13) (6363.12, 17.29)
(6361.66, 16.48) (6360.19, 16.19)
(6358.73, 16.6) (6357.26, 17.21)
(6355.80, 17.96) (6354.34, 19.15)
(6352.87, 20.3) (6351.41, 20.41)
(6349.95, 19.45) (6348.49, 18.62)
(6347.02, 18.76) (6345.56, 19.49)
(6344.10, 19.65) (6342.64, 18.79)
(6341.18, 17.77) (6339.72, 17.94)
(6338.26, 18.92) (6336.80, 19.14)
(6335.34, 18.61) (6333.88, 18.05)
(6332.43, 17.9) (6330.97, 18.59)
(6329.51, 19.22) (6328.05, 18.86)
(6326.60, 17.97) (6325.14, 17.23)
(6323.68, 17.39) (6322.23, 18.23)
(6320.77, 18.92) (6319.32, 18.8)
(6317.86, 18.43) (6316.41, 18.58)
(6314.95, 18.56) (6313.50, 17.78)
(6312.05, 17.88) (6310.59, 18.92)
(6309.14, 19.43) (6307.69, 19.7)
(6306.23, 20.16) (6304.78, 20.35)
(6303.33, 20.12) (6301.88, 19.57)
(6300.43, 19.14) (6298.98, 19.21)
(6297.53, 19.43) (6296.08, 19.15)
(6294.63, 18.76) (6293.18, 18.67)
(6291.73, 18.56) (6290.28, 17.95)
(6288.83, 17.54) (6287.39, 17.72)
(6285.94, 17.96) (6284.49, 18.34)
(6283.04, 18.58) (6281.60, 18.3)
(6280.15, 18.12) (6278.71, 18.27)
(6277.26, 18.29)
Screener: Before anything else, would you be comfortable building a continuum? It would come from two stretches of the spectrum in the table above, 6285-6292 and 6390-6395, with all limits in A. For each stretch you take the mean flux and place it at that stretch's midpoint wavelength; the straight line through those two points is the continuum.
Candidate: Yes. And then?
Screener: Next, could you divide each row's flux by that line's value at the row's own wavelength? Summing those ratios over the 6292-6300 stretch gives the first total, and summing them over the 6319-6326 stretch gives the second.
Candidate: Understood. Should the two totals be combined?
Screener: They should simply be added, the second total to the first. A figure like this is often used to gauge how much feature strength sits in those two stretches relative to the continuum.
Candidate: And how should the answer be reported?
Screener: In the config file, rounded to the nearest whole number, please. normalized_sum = 10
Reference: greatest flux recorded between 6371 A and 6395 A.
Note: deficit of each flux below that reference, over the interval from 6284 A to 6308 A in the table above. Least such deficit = -0.73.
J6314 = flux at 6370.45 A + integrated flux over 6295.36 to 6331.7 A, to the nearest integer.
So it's 704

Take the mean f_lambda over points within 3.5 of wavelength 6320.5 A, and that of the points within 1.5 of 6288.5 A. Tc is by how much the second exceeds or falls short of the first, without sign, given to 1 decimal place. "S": 0.7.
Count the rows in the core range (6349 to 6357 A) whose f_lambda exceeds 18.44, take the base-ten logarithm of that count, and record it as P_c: 0.60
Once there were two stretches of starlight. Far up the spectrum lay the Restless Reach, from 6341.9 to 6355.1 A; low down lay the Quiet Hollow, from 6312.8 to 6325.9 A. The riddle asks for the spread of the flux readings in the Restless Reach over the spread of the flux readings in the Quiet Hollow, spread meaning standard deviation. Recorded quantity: 1.1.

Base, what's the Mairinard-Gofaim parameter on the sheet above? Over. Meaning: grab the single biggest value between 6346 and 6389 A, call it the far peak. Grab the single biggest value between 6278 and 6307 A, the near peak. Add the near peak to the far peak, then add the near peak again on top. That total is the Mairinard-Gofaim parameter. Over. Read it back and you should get 61.1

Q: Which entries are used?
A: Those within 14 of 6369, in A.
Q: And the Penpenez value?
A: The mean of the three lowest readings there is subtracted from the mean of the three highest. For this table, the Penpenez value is 3.1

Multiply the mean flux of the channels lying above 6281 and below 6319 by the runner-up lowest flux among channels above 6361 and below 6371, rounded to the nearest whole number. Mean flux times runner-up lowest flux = 325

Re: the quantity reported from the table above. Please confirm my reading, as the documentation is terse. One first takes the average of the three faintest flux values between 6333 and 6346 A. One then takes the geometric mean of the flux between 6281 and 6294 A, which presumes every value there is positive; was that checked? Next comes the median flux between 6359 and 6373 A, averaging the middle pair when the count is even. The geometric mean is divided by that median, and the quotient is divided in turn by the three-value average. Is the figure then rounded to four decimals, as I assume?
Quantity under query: 0.0554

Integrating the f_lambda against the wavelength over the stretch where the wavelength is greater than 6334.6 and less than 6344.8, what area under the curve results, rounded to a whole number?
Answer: 191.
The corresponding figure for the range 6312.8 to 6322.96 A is 188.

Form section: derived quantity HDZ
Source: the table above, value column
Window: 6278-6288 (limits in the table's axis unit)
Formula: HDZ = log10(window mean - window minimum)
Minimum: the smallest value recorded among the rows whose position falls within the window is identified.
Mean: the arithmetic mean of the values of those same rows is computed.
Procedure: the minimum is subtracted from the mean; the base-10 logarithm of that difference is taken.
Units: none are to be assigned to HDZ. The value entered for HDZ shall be -0.33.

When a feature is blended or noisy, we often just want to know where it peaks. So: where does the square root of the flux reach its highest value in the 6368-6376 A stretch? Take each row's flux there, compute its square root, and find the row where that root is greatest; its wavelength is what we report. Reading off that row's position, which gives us 6371.92 A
